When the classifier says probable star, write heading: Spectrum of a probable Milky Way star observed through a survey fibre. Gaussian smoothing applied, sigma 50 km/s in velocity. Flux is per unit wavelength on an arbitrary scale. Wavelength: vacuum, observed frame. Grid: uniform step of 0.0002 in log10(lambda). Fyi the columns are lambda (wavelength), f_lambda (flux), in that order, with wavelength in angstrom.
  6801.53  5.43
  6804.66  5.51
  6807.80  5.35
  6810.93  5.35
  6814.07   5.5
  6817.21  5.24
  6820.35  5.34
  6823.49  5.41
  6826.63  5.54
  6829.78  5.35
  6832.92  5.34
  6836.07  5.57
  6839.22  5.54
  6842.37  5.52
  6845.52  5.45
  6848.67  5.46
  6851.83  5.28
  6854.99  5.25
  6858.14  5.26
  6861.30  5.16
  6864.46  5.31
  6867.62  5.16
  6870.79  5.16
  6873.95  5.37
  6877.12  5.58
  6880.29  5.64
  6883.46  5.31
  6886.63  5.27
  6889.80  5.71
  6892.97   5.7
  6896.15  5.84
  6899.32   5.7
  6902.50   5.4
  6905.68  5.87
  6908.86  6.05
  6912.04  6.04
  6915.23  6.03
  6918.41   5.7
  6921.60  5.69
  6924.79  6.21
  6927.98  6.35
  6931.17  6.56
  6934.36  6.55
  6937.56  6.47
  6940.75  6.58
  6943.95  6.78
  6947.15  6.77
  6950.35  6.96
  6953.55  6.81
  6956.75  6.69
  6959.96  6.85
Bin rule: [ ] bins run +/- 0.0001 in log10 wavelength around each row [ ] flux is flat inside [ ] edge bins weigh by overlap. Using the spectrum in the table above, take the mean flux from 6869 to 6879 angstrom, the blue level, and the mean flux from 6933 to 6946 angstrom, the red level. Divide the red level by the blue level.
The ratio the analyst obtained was 1.23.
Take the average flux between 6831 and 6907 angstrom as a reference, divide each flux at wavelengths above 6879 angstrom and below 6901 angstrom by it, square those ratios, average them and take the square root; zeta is 1.03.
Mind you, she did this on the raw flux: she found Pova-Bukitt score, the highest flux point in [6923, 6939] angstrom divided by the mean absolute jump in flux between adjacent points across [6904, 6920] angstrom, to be 50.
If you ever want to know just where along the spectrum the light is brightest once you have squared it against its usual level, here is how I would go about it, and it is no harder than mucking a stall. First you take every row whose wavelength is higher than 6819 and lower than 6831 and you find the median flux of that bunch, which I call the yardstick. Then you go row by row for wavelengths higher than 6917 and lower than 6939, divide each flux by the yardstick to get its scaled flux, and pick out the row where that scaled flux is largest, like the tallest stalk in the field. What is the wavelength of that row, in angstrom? 6931.17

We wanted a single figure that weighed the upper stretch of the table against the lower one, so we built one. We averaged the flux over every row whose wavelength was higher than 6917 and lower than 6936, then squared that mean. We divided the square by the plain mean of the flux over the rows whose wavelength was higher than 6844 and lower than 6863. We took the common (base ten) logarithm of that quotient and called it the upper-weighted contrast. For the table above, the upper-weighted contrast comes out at 0.86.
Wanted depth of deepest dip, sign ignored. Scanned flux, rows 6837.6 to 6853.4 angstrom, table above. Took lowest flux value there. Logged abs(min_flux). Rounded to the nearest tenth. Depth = 5.3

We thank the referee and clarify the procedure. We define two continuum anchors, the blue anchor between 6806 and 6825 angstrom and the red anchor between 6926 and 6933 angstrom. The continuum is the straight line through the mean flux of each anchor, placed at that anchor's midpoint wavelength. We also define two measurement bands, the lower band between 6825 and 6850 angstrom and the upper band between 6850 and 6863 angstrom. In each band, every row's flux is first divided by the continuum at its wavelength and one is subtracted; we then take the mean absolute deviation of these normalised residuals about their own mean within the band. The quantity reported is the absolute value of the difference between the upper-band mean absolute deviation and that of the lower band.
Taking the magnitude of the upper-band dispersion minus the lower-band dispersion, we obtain 0.005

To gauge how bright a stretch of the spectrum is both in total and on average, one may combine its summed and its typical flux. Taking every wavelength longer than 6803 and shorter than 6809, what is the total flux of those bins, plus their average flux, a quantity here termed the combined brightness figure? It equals 16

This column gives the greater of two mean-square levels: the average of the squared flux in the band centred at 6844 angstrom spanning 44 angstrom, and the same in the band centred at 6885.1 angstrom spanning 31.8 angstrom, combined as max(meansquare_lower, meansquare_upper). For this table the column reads 31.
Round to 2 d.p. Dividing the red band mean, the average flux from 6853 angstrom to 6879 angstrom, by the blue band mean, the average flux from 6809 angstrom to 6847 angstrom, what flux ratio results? 0.97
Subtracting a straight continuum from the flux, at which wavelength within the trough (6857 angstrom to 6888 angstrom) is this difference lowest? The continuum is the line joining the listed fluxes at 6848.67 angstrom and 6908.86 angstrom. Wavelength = 6886.63 angstrom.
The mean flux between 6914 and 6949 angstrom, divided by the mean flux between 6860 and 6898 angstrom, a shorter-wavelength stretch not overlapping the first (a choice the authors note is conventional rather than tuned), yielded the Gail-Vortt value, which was 1.17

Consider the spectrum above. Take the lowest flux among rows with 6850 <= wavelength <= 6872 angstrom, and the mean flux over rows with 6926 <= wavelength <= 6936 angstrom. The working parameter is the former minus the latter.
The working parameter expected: -1.3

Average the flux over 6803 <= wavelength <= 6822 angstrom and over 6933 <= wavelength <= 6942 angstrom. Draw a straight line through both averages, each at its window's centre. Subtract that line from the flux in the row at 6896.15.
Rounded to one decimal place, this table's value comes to -0.3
